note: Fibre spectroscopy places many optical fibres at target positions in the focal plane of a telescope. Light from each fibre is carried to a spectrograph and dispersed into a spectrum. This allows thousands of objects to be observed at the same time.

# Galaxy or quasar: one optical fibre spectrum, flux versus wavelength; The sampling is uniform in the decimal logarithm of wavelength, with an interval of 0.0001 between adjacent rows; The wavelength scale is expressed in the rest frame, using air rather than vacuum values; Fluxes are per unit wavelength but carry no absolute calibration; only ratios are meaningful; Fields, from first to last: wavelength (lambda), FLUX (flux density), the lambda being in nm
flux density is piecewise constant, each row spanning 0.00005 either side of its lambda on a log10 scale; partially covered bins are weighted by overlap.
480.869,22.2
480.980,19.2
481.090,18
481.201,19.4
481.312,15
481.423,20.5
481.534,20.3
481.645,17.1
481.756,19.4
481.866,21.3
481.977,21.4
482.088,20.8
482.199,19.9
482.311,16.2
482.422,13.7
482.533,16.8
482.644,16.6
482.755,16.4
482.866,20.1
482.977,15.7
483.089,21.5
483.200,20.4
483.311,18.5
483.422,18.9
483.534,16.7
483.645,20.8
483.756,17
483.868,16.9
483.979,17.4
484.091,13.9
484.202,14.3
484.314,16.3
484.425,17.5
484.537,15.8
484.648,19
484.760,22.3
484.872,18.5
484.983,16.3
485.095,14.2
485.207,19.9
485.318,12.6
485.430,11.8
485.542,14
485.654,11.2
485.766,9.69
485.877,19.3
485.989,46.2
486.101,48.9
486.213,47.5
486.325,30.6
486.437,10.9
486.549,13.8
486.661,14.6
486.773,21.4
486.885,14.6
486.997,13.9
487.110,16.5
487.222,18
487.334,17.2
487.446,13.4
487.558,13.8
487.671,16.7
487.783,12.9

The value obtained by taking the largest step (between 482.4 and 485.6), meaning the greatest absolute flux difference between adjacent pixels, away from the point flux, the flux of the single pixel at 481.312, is 8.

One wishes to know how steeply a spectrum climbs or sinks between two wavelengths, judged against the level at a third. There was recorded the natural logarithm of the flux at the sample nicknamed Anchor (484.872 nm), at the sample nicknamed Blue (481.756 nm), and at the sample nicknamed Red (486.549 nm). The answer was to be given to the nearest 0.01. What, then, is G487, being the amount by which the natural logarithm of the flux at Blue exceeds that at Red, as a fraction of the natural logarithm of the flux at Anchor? 0.12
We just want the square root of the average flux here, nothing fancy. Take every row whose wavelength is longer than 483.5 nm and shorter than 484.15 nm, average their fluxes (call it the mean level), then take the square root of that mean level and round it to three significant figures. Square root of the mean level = 4.14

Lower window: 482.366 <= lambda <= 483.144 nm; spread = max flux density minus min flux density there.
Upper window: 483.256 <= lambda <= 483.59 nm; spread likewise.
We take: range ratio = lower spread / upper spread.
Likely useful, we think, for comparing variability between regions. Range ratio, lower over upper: 3.5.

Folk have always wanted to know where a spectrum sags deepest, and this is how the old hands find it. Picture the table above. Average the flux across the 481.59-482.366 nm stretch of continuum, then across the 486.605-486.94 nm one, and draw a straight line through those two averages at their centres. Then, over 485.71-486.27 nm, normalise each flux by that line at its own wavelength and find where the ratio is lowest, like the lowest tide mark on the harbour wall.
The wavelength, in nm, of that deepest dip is 485.766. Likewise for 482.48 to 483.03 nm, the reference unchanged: 482.977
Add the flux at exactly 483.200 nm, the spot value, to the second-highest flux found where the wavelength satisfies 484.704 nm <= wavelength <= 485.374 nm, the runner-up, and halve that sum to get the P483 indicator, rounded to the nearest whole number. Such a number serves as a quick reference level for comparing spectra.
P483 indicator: 20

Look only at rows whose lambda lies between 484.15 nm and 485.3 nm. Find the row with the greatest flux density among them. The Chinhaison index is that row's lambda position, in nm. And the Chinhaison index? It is 484.760 nm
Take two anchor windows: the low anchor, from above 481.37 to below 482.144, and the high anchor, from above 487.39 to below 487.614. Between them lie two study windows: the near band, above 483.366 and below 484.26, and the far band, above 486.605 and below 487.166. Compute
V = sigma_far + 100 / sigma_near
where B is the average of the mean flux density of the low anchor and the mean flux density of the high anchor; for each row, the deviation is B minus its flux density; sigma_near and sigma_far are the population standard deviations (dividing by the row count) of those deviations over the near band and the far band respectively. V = 50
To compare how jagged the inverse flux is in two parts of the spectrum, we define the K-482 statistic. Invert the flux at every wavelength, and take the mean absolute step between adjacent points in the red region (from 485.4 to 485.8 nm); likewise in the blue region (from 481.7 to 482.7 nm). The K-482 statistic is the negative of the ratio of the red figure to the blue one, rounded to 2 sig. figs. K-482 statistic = -2.7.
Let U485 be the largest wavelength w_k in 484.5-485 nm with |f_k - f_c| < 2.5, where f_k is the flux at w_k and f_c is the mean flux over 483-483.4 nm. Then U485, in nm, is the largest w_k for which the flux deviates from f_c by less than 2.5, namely 484.872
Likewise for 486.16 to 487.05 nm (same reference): 486.773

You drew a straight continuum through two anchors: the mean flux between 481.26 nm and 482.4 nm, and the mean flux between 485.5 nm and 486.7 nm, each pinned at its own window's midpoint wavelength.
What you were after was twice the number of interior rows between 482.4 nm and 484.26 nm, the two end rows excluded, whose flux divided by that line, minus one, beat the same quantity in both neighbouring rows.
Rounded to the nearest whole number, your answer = 12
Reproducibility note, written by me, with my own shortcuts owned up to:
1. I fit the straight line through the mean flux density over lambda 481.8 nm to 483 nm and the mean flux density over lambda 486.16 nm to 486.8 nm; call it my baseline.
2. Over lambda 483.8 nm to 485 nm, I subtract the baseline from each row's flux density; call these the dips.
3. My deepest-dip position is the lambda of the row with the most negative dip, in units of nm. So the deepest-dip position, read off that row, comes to 484.091 nm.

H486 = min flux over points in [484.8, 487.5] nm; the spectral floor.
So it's 9.69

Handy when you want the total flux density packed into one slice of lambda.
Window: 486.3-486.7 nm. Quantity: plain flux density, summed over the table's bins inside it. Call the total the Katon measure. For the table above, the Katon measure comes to 69.9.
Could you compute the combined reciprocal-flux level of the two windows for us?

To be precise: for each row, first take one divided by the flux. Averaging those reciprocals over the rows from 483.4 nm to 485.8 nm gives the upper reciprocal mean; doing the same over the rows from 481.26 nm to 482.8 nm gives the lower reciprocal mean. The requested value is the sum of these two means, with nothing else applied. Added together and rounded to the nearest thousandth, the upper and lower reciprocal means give 0.120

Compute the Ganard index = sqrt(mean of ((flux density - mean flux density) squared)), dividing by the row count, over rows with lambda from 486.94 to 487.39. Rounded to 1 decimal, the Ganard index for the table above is 1.5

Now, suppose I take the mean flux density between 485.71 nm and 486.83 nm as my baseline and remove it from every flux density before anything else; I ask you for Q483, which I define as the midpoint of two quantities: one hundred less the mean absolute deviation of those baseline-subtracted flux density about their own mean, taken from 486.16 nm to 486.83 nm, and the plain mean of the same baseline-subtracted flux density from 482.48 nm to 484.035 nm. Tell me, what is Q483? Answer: 40.6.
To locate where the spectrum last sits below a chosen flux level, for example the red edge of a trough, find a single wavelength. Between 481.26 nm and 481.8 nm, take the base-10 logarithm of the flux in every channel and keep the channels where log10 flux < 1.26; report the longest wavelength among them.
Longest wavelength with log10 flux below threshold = 481.645 nm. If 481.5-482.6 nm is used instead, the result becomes 482.533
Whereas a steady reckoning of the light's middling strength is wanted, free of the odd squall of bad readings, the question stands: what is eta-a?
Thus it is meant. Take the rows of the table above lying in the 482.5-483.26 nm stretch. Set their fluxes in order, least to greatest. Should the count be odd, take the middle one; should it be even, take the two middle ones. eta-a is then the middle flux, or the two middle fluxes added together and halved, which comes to 16.8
